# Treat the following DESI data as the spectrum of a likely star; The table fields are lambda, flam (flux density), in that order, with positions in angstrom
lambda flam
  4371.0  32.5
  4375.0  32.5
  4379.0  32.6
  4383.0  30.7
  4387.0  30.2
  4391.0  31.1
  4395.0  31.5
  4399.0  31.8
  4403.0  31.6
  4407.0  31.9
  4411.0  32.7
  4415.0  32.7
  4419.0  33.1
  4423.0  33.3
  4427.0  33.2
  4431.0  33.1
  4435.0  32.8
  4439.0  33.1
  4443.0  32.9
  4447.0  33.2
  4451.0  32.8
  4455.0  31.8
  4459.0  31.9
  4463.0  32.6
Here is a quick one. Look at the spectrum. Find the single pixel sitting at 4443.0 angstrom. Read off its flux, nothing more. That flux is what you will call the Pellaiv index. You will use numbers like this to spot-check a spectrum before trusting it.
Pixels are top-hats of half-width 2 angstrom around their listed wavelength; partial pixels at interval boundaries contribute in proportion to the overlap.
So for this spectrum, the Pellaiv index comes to 32.9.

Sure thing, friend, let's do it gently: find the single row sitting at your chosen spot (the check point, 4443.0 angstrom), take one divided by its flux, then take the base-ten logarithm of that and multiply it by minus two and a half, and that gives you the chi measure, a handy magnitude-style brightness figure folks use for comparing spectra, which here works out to 3.79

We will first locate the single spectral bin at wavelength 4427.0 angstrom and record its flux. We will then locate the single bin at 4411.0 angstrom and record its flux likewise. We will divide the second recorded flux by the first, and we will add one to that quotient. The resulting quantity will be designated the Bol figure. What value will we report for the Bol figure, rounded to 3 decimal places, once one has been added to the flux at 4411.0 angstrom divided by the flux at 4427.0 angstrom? 1.985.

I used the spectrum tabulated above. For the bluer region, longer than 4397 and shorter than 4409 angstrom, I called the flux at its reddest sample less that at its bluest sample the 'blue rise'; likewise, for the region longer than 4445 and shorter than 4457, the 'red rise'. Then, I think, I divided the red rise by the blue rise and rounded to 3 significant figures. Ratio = -14.0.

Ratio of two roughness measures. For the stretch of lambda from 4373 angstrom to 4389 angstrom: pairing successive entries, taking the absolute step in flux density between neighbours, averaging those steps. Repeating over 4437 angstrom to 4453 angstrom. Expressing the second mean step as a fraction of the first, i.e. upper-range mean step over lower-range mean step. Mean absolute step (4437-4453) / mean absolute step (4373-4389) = 0.36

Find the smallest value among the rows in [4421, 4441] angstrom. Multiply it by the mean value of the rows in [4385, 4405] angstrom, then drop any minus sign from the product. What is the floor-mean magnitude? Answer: 1025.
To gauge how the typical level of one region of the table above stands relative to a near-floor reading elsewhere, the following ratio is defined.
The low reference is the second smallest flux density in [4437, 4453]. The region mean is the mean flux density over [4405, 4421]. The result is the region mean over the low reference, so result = 0.99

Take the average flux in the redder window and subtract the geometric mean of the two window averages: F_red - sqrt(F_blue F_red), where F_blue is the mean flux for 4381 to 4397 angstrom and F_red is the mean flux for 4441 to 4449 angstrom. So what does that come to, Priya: 1.1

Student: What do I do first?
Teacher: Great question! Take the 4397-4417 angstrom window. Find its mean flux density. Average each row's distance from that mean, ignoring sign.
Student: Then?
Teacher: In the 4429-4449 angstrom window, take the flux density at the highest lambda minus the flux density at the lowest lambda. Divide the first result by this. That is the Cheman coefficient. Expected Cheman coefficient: 4.5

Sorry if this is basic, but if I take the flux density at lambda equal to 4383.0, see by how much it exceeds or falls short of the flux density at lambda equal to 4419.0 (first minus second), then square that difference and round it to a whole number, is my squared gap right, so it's 6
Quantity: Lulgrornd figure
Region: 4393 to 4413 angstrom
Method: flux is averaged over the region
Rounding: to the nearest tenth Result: 31.9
